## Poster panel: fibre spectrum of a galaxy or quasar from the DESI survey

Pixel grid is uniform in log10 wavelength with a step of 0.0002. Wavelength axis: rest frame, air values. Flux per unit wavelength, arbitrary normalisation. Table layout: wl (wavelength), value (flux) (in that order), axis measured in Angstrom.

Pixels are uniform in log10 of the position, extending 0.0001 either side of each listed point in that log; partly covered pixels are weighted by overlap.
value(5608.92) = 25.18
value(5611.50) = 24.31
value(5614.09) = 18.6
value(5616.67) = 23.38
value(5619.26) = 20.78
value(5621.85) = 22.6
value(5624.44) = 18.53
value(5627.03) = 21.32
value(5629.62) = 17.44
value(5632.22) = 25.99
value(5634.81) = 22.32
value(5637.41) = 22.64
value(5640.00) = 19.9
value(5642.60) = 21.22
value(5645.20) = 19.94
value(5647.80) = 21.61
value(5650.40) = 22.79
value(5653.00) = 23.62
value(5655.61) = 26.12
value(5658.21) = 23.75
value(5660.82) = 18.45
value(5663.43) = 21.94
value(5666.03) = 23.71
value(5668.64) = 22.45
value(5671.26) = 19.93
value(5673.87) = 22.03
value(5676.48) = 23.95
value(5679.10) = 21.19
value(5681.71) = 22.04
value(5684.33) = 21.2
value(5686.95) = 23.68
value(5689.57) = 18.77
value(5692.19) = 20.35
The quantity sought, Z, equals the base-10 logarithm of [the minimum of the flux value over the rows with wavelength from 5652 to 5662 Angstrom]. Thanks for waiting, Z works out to 1.27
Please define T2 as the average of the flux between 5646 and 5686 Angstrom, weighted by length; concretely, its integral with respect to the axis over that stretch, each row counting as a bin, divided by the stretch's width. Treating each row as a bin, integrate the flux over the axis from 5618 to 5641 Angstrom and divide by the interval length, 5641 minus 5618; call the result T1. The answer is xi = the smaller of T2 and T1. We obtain 21.3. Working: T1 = 21.3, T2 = 22.3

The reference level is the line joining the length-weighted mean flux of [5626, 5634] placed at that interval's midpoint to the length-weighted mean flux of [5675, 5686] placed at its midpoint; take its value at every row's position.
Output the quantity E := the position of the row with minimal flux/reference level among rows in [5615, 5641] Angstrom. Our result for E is 5629.62 Angstrom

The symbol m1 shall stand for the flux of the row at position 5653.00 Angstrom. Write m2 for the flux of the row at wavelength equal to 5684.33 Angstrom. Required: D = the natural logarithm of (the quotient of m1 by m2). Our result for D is 0.11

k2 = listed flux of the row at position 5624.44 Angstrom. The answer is 18.53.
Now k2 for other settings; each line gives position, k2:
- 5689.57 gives 18.77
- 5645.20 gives 19.94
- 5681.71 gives 22.04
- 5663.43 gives 21.94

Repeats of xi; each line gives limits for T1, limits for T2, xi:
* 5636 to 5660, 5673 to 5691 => 21.8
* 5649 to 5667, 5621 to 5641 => 21.3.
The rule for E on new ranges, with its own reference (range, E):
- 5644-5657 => 5645.20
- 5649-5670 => 5660.82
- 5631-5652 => 5645.20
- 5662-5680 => 5671.26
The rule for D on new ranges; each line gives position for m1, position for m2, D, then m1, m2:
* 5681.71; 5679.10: 0.04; 22.04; 21.19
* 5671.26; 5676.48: -0.18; 19.93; 23.95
